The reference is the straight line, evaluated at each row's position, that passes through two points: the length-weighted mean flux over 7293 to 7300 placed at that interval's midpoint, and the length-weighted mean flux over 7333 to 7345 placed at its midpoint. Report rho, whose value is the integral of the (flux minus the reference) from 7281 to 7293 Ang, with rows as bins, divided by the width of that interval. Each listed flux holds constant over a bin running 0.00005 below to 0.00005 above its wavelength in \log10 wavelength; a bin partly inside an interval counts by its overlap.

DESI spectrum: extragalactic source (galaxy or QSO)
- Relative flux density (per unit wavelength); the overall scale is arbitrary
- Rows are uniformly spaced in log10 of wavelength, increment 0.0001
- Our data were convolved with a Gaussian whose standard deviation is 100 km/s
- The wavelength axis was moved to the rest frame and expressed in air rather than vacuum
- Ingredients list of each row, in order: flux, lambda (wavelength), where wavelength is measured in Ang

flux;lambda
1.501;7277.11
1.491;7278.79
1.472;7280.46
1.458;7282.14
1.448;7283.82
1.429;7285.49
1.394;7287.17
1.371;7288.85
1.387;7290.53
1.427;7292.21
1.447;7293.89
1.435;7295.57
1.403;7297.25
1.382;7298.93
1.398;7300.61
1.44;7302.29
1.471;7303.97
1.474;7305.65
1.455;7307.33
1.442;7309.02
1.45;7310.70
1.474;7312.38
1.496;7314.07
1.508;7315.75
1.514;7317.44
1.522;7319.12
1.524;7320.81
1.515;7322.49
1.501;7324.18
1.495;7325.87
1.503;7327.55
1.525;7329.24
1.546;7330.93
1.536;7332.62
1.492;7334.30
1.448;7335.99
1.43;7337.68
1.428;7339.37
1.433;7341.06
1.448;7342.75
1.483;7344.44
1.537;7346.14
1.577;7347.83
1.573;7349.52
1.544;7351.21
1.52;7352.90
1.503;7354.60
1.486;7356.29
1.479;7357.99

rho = 0.010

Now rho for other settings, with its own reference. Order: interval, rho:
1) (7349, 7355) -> 0.068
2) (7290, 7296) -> 0.012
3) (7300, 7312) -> 0.024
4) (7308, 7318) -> 0.048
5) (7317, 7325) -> 0.077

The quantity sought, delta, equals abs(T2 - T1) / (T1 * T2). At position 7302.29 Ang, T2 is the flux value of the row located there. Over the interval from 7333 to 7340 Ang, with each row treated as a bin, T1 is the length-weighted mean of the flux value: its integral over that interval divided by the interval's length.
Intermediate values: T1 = 1.46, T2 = 1.44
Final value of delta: 0.008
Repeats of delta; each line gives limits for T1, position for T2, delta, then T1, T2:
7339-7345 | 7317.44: 0.030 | 1.45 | 1.514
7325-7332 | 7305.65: 0.019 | 1.52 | 1.474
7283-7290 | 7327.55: 0.044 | 1.41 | 1.503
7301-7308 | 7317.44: 0.026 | 1.46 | 1.514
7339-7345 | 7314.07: 0.022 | 1.45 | 1.496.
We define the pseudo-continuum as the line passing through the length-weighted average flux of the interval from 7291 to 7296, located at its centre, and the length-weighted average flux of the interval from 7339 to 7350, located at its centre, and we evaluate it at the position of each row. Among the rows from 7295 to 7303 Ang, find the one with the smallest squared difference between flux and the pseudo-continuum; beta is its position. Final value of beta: 7295.57 Ang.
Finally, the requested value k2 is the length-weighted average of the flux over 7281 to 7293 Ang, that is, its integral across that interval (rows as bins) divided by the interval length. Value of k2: 1.42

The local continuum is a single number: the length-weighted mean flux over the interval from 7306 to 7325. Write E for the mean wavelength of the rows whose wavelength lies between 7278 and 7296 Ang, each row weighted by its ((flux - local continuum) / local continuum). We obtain 7288.9 Ang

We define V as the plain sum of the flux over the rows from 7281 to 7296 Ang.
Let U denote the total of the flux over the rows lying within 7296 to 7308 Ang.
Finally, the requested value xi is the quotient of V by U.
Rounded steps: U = 10.0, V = 13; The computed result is 1.3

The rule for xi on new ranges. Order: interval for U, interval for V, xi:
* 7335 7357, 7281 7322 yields 1.8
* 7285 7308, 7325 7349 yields 1.0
